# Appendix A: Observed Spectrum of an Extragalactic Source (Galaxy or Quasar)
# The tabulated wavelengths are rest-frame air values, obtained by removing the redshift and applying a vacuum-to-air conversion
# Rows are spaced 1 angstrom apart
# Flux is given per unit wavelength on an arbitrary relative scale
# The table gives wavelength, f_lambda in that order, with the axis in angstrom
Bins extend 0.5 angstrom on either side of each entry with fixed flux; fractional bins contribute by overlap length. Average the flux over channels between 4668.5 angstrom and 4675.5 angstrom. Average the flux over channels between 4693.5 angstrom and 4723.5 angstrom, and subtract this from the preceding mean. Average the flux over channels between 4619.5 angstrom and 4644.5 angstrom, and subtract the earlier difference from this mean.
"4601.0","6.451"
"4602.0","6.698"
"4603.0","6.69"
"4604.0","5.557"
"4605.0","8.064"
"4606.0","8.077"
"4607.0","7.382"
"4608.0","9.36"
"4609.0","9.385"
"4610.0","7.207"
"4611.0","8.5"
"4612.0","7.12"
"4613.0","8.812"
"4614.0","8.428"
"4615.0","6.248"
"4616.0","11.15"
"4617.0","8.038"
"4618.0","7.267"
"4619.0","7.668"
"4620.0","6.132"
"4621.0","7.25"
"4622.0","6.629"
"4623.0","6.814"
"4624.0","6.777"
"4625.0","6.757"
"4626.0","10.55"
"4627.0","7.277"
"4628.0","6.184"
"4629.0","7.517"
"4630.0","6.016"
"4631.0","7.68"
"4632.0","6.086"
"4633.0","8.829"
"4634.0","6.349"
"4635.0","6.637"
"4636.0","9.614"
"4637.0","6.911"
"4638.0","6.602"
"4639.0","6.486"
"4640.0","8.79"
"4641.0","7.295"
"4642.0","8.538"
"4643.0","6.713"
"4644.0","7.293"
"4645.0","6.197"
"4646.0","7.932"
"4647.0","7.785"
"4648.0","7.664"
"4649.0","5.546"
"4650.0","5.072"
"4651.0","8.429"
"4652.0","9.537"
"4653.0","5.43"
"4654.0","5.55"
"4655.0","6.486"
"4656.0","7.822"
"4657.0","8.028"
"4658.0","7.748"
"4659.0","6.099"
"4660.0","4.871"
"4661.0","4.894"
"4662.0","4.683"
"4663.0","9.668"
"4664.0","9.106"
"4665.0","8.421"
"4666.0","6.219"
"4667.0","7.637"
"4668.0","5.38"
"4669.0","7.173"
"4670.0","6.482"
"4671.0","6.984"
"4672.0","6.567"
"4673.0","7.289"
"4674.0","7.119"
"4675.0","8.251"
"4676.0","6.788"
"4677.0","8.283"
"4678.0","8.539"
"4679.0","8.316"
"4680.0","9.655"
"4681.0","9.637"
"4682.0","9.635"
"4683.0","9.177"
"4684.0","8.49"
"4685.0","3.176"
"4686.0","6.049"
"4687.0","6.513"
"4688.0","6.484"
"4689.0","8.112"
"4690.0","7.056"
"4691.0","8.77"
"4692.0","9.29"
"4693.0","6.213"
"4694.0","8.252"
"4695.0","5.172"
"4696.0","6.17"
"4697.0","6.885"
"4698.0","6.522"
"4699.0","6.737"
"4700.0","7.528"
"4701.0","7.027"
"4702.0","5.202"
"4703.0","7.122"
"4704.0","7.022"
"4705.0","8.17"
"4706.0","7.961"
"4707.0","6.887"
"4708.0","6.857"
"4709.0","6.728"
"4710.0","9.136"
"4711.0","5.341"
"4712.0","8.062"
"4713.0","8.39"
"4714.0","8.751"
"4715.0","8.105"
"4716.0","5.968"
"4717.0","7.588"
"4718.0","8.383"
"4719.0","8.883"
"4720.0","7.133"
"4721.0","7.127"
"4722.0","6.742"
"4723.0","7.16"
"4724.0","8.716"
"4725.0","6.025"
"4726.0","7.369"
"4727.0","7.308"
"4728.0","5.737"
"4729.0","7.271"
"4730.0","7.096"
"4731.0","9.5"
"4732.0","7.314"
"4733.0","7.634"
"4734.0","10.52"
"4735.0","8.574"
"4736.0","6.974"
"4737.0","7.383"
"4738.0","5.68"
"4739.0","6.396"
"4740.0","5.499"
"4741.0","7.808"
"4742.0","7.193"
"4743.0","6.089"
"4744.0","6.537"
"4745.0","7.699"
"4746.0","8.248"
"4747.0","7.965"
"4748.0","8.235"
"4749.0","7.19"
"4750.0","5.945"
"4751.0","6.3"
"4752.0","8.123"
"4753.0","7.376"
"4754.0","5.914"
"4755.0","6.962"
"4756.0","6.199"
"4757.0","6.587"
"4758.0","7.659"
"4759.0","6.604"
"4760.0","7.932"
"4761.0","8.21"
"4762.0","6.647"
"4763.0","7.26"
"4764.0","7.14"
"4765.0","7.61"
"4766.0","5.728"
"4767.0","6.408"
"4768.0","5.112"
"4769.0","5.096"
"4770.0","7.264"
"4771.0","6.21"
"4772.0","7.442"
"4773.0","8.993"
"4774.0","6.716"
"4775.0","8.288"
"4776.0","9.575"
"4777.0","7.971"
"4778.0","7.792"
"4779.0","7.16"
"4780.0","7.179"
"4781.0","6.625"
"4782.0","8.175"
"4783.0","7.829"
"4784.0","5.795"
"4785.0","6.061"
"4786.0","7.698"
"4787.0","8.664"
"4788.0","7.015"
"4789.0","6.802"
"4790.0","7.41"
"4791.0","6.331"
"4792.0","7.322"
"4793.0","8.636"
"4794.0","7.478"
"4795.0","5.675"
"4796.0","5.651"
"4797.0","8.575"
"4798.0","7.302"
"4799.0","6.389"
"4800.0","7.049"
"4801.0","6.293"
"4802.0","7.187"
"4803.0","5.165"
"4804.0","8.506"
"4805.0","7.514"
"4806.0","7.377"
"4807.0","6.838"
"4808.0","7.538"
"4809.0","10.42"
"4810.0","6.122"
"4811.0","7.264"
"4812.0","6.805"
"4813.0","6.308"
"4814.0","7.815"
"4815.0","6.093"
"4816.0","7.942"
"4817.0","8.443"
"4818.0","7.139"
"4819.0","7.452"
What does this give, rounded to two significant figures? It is 7.4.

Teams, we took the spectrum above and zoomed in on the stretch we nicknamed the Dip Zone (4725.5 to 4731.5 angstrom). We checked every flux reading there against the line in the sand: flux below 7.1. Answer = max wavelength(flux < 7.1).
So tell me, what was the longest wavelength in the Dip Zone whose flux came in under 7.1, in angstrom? 4730.0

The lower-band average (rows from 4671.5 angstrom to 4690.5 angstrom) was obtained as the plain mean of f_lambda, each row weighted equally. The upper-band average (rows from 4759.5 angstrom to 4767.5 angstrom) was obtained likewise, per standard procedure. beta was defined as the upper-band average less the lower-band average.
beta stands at -0.5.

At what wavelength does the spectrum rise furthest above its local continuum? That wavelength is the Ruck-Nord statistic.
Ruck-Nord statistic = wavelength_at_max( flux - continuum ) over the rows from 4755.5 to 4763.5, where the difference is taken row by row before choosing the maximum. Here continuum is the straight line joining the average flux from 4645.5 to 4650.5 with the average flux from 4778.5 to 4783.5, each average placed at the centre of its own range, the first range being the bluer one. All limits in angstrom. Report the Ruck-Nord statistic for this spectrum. 4761.0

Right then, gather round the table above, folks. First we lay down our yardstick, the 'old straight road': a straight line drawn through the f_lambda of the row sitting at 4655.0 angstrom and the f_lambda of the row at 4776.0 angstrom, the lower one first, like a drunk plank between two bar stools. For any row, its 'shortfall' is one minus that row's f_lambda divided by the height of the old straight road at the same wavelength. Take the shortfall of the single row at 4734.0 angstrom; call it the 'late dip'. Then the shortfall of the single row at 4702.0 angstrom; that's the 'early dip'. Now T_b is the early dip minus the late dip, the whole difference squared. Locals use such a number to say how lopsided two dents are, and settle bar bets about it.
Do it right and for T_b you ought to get 0.31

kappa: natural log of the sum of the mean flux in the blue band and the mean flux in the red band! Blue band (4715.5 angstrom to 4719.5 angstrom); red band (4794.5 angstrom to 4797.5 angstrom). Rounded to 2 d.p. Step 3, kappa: 2.66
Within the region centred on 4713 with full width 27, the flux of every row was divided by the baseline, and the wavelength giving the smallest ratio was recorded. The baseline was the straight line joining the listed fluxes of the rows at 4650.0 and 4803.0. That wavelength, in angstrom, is 4702.0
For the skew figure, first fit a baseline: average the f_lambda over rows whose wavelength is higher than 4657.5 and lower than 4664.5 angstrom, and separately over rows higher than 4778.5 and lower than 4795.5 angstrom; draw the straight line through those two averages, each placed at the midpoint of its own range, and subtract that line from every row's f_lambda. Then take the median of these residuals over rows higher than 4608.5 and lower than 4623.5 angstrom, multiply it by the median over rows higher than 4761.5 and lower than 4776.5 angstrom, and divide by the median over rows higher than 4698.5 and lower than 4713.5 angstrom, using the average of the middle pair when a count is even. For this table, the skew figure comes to 0.23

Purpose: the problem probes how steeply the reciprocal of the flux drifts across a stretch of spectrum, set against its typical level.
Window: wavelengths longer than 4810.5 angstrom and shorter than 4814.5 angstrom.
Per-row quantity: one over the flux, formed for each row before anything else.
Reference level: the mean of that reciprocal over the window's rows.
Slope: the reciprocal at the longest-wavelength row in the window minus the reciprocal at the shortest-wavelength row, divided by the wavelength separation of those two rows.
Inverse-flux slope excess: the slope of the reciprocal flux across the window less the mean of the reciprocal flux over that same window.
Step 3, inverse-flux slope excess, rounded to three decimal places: -0.146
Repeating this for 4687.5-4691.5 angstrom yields -0.147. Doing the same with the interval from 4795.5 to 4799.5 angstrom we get -0.154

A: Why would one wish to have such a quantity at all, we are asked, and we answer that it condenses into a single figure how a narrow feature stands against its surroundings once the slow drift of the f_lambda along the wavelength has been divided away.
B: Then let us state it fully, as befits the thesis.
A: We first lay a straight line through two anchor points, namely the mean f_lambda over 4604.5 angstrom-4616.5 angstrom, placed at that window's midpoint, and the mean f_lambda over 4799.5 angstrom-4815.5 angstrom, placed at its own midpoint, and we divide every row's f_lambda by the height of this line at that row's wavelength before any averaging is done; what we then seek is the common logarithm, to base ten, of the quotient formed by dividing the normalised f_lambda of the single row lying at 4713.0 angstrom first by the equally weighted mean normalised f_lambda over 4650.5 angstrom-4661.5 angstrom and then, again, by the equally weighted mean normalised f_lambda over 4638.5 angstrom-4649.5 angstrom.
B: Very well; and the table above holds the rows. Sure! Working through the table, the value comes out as 0.16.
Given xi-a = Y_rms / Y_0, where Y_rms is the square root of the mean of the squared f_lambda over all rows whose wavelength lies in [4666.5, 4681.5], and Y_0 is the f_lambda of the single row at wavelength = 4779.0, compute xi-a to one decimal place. 1.1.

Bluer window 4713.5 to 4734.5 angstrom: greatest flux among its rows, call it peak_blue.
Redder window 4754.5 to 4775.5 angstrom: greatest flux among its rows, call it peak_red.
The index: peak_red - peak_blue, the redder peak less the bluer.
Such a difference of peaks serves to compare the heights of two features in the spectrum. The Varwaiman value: -1.5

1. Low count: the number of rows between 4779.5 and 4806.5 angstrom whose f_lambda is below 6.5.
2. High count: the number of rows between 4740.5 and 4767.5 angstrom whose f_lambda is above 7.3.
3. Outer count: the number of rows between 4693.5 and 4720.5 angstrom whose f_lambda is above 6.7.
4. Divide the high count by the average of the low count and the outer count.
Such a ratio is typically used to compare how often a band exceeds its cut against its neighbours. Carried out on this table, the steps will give 0.76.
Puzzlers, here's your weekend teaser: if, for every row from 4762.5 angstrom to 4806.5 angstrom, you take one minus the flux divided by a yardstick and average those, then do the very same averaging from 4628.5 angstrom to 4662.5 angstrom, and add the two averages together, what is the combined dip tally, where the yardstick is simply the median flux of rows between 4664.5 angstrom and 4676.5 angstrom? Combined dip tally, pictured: 0.00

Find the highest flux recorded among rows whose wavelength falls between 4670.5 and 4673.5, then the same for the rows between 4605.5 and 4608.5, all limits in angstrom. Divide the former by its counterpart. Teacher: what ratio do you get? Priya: 0.78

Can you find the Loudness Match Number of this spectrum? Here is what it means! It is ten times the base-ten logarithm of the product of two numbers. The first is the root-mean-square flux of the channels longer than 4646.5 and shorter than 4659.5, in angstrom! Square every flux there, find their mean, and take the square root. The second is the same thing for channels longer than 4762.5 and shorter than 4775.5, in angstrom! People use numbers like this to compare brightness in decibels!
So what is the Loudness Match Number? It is 17.0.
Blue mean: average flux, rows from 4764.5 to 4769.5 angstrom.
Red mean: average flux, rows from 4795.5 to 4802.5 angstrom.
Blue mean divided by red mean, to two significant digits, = 0.87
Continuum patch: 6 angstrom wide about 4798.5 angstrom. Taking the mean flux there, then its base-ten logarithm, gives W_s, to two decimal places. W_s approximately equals 0.84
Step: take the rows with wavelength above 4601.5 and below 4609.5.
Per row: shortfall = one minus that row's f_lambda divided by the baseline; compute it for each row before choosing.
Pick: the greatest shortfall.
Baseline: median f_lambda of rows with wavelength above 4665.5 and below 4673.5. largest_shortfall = 0.18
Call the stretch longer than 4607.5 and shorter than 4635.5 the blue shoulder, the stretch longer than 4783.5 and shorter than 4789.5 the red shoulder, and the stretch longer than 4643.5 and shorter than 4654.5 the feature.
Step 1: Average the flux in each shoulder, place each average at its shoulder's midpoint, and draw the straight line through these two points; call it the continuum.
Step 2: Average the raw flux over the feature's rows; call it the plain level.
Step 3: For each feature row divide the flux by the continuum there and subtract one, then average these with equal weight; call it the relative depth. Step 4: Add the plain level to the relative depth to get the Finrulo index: 6.9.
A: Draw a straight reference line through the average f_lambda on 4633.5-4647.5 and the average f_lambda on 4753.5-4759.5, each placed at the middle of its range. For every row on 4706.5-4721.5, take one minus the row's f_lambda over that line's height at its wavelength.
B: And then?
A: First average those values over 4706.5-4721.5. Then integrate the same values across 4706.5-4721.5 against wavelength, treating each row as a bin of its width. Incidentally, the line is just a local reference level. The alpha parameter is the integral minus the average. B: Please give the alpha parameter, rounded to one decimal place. -1.3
